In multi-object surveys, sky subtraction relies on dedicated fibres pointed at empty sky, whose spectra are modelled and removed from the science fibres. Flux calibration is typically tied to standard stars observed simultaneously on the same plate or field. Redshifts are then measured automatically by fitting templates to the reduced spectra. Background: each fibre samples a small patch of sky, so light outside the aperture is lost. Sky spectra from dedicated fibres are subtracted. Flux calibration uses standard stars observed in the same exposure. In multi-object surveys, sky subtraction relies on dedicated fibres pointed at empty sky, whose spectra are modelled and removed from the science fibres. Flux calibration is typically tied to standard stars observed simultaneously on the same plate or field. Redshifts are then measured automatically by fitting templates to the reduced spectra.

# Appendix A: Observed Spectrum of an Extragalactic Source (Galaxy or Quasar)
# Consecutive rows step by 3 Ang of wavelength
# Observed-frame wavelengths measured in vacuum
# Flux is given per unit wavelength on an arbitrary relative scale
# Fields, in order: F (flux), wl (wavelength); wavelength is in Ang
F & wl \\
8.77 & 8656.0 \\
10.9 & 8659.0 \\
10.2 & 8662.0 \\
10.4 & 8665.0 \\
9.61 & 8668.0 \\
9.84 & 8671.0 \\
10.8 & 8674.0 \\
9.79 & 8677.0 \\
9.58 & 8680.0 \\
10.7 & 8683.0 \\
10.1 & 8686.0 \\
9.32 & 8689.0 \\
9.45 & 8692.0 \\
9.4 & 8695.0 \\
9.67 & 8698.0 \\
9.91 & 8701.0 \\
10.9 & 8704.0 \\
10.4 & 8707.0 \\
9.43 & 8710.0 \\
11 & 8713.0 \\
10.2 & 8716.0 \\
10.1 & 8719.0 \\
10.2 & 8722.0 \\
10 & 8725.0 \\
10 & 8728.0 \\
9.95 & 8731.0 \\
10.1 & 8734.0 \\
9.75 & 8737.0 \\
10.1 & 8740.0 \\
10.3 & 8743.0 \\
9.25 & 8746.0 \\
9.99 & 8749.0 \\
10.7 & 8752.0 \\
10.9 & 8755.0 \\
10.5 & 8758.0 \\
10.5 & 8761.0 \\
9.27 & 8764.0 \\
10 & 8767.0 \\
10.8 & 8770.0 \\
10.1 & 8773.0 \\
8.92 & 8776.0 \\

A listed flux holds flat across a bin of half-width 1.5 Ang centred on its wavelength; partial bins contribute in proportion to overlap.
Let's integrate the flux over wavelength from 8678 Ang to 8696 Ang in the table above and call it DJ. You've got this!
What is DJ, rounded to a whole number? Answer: 176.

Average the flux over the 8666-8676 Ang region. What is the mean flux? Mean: 10.08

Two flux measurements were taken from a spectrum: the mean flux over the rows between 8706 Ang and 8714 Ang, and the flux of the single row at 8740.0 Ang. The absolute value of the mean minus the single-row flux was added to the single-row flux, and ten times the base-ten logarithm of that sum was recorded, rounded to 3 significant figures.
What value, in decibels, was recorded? 10.1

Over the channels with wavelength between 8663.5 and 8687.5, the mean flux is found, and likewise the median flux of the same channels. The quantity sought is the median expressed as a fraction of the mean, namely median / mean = 0.99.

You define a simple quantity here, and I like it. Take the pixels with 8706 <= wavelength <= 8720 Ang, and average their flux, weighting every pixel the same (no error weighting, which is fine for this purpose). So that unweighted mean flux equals 10.2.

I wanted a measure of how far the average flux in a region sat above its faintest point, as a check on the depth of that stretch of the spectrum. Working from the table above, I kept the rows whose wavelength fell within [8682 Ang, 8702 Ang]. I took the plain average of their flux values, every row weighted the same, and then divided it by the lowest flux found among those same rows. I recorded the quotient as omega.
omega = 1.05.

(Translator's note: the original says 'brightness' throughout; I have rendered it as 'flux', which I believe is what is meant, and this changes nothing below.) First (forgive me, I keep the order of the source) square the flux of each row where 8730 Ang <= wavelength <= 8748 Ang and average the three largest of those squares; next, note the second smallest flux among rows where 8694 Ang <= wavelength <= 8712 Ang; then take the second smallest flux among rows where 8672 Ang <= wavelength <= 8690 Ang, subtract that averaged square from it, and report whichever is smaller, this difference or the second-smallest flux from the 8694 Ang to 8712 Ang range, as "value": -94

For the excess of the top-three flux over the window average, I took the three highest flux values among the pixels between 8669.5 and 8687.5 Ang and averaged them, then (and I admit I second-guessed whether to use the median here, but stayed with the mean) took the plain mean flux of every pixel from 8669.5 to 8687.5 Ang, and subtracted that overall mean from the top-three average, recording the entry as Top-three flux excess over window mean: 0.40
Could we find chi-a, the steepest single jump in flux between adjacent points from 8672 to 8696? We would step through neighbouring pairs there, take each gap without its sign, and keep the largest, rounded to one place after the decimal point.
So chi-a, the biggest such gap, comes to 1.1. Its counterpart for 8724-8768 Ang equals 1.2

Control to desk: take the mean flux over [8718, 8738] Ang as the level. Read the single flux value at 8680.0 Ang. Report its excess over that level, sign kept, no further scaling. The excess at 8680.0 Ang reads -0.4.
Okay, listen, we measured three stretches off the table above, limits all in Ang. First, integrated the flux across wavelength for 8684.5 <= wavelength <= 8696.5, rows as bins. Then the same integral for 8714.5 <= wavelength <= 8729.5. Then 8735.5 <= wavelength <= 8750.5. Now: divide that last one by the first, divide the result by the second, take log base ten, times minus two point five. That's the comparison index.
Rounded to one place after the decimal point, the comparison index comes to 5.2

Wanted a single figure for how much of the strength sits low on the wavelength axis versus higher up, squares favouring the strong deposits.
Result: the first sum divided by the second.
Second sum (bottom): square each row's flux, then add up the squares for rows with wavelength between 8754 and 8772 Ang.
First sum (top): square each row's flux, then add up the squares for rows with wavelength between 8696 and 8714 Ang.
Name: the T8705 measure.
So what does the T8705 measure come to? 0.98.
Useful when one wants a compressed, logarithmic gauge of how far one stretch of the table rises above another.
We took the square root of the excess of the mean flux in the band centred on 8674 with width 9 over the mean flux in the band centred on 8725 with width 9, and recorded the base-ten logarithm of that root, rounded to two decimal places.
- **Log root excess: -0.56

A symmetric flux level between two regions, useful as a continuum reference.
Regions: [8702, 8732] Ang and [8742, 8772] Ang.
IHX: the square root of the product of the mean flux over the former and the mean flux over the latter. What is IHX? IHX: 10.22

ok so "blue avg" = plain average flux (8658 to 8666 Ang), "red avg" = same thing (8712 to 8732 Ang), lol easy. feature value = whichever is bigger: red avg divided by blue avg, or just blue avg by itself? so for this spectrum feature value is 10.5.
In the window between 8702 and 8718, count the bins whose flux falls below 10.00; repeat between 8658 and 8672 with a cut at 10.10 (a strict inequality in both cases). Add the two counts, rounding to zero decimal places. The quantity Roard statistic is 3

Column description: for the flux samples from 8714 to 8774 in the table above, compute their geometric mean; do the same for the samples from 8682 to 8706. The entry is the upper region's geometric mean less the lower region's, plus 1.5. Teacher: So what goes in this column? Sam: 1.7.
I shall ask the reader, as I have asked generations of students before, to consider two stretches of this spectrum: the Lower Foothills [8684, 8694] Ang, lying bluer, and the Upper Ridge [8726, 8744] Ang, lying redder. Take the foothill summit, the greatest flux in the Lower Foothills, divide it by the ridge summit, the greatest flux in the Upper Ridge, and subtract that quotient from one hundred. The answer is 99.0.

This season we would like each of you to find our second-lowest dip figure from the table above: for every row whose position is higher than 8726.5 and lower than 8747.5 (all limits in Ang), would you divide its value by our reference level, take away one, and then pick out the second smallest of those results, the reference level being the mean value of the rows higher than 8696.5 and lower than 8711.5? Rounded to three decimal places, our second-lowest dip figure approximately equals -0.031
